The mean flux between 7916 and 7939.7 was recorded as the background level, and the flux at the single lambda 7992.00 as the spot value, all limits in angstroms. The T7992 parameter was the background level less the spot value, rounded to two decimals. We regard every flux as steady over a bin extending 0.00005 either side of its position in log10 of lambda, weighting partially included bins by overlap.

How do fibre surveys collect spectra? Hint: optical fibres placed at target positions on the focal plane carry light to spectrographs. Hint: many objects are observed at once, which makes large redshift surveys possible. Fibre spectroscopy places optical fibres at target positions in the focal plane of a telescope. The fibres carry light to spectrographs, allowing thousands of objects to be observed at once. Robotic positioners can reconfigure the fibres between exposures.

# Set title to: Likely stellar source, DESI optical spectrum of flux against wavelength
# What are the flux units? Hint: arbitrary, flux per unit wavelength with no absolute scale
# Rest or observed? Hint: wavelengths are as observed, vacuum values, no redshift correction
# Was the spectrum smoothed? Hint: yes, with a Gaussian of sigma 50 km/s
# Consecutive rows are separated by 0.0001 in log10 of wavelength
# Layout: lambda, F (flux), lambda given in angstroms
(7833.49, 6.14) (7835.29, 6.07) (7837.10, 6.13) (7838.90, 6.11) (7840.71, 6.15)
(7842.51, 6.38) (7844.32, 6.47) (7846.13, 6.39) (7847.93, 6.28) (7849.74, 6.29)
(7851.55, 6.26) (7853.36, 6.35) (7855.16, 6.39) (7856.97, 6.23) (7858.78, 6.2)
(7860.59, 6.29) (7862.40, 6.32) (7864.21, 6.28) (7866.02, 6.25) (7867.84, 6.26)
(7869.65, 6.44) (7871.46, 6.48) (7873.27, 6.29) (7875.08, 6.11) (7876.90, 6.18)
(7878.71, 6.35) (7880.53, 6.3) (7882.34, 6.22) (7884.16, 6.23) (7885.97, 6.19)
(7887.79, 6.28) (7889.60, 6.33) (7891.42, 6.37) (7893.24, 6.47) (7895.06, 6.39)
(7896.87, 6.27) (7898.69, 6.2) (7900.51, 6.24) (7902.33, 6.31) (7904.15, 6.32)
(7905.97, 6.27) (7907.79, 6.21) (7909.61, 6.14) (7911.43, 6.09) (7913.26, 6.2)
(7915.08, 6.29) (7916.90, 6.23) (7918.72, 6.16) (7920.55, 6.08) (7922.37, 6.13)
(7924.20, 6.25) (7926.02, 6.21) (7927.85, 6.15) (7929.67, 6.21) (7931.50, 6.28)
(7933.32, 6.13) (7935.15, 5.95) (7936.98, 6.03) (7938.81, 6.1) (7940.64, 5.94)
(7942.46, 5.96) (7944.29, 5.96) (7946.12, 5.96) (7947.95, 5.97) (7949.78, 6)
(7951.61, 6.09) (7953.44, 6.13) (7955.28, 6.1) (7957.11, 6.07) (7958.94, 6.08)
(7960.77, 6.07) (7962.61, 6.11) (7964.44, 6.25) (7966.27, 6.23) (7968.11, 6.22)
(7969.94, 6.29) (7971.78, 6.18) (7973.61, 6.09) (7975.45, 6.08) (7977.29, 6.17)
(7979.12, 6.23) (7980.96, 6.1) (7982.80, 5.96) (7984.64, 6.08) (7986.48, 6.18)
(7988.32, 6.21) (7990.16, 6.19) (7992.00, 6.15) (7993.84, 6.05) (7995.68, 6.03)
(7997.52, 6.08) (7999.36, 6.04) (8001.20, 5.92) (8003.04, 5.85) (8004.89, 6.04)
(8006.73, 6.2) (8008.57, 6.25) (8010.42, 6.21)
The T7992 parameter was 0.00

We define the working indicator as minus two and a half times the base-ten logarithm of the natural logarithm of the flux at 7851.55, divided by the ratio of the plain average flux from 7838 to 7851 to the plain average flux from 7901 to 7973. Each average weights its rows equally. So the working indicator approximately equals -0.631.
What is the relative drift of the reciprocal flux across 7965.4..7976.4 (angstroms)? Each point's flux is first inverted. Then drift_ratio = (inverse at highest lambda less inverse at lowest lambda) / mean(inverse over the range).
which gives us 0.024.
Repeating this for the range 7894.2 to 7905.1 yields 0.011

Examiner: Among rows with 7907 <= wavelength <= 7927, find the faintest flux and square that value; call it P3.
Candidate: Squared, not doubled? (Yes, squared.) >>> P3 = 37.0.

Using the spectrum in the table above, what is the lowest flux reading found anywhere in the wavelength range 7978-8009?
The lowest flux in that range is 5.85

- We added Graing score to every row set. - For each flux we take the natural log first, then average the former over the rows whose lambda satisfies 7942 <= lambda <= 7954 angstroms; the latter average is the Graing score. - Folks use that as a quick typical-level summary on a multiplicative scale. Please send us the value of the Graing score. 1.793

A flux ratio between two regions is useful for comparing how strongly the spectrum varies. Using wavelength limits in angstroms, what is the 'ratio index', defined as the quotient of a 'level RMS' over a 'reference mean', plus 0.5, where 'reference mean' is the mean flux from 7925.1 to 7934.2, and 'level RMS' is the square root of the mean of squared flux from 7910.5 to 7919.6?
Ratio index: 1.50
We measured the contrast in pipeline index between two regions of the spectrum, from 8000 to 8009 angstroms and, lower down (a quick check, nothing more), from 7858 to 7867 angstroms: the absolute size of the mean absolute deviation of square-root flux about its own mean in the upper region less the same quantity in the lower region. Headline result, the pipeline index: 0.021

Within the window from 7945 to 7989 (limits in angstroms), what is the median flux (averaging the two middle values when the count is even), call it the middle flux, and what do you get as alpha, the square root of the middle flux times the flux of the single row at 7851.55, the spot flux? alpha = 6.18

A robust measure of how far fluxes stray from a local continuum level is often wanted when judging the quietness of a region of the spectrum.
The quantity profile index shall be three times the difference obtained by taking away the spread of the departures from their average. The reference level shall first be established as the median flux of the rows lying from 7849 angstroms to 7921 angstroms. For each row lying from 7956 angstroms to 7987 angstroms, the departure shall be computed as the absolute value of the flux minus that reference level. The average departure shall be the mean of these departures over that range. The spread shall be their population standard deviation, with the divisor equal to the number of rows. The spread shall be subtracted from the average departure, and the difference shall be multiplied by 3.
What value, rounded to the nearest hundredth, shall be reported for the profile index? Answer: 0.16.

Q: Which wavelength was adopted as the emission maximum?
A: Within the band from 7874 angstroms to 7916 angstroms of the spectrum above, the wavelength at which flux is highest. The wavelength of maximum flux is 7893.24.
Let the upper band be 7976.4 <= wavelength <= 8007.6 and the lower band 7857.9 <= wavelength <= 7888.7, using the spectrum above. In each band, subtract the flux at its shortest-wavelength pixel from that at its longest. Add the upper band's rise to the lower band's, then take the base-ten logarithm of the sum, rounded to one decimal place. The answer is -1.0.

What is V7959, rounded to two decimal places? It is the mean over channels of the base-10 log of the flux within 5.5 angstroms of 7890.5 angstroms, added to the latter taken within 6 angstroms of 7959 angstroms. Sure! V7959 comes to 1.59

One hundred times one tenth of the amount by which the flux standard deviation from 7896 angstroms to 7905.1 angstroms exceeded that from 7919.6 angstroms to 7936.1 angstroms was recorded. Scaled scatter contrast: -0.5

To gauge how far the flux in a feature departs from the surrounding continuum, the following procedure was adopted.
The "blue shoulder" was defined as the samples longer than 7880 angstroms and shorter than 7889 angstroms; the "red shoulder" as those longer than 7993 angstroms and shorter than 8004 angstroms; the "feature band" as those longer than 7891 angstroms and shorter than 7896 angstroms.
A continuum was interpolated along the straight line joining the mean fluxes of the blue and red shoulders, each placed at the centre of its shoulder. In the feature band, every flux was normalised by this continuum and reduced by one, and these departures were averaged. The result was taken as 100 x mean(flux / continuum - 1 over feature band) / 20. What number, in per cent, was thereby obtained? 0.15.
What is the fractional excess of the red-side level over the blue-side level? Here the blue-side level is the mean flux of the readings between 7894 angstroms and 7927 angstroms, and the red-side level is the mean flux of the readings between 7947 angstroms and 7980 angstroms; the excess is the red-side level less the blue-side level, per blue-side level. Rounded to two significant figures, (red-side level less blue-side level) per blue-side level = -0.015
